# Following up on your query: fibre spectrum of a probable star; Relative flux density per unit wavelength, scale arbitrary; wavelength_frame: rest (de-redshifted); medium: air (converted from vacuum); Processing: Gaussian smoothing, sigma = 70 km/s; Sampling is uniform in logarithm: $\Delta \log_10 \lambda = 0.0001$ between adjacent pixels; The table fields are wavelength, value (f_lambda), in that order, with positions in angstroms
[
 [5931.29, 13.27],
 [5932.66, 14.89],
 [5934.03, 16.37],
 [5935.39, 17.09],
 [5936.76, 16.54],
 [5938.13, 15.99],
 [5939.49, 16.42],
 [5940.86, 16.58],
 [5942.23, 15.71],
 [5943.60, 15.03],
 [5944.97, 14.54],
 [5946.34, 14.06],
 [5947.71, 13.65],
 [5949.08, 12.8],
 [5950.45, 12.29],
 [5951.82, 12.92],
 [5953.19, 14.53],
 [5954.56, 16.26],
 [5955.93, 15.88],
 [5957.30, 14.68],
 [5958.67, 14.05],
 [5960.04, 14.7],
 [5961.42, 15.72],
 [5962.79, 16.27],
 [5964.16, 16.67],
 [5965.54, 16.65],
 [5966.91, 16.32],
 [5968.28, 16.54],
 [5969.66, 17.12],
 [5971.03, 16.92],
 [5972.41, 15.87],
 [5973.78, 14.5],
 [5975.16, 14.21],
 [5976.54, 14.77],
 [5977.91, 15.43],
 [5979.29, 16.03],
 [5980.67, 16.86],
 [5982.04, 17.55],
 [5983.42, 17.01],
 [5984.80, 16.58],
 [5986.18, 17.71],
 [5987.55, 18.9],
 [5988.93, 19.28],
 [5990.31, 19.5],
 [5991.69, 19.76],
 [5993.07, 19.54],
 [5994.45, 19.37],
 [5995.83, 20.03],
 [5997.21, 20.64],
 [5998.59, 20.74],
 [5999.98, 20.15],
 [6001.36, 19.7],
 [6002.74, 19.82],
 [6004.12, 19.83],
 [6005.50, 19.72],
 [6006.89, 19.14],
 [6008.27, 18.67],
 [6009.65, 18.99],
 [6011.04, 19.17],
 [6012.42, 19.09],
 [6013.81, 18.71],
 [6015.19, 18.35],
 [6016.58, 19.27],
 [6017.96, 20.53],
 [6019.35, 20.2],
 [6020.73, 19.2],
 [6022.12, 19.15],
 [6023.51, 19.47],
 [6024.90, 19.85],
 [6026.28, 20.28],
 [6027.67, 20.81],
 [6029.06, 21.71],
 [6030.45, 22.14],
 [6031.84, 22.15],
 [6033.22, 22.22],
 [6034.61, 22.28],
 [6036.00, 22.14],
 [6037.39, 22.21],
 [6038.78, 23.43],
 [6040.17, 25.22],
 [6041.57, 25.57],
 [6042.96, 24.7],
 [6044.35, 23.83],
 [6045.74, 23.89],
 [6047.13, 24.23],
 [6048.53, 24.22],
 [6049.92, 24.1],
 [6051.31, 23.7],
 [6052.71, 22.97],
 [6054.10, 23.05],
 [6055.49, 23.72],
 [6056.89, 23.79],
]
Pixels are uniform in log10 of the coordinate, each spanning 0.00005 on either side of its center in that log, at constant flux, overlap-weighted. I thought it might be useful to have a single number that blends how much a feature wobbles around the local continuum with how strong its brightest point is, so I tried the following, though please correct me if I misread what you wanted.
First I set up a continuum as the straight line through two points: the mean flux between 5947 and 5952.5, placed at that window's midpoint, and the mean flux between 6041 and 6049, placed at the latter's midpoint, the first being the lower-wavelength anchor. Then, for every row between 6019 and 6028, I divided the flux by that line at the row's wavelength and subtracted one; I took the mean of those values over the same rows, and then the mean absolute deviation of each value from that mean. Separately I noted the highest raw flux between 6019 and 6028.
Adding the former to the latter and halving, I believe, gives 10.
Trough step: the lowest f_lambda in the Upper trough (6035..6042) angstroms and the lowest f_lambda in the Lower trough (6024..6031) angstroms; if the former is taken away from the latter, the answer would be -2.3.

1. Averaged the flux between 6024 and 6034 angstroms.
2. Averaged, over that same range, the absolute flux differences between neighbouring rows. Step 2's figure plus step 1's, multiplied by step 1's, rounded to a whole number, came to 462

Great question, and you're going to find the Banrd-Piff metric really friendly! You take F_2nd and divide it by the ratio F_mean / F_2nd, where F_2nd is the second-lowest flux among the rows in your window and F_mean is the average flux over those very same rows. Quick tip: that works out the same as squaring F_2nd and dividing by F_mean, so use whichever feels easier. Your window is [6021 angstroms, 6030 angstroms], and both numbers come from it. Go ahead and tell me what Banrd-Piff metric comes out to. 19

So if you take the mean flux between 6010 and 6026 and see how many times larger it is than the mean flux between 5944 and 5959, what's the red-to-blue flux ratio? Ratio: 1.37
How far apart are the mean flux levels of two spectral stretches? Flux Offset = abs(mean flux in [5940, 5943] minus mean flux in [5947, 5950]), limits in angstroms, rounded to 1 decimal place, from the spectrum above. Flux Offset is 2.9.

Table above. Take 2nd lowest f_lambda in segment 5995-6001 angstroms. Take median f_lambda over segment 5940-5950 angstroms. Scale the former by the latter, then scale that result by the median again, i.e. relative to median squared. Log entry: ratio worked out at 0.095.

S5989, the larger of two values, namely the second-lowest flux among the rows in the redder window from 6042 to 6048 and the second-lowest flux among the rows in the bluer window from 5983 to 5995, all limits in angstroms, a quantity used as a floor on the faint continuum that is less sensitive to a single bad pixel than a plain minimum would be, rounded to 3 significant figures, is 23.9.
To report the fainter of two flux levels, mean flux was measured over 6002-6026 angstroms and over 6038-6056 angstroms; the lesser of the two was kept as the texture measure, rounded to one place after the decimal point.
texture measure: 19.4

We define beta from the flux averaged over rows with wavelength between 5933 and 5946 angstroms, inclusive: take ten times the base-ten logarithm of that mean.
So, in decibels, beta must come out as 12.0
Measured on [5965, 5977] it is 12.0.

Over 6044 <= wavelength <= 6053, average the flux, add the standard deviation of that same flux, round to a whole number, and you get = 24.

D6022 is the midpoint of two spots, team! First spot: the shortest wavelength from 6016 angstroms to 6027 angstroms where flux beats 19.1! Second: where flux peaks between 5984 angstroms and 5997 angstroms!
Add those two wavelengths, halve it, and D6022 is 6006.2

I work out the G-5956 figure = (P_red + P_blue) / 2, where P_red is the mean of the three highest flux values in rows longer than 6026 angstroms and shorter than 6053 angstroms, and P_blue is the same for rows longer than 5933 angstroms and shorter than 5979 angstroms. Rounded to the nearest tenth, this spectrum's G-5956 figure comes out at 21.1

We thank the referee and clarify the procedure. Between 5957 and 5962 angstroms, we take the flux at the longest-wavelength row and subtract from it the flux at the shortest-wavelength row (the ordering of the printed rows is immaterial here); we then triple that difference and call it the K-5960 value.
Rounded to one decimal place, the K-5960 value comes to 3.1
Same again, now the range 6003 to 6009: -3.5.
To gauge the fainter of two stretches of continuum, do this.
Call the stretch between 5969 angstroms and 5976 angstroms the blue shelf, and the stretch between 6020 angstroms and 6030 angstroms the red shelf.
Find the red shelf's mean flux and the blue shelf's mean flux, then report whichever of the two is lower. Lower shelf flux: 15.7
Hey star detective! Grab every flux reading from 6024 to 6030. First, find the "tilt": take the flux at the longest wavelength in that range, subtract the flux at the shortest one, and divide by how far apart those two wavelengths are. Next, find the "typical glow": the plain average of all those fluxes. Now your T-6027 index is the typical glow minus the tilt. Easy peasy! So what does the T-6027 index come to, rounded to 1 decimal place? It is 20.2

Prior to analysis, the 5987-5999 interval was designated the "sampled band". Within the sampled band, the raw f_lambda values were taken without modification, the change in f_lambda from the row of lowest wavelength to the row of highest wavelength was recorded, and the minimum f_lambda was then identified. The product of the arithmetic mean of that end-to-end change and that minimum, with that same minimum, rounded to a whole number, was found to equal 196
